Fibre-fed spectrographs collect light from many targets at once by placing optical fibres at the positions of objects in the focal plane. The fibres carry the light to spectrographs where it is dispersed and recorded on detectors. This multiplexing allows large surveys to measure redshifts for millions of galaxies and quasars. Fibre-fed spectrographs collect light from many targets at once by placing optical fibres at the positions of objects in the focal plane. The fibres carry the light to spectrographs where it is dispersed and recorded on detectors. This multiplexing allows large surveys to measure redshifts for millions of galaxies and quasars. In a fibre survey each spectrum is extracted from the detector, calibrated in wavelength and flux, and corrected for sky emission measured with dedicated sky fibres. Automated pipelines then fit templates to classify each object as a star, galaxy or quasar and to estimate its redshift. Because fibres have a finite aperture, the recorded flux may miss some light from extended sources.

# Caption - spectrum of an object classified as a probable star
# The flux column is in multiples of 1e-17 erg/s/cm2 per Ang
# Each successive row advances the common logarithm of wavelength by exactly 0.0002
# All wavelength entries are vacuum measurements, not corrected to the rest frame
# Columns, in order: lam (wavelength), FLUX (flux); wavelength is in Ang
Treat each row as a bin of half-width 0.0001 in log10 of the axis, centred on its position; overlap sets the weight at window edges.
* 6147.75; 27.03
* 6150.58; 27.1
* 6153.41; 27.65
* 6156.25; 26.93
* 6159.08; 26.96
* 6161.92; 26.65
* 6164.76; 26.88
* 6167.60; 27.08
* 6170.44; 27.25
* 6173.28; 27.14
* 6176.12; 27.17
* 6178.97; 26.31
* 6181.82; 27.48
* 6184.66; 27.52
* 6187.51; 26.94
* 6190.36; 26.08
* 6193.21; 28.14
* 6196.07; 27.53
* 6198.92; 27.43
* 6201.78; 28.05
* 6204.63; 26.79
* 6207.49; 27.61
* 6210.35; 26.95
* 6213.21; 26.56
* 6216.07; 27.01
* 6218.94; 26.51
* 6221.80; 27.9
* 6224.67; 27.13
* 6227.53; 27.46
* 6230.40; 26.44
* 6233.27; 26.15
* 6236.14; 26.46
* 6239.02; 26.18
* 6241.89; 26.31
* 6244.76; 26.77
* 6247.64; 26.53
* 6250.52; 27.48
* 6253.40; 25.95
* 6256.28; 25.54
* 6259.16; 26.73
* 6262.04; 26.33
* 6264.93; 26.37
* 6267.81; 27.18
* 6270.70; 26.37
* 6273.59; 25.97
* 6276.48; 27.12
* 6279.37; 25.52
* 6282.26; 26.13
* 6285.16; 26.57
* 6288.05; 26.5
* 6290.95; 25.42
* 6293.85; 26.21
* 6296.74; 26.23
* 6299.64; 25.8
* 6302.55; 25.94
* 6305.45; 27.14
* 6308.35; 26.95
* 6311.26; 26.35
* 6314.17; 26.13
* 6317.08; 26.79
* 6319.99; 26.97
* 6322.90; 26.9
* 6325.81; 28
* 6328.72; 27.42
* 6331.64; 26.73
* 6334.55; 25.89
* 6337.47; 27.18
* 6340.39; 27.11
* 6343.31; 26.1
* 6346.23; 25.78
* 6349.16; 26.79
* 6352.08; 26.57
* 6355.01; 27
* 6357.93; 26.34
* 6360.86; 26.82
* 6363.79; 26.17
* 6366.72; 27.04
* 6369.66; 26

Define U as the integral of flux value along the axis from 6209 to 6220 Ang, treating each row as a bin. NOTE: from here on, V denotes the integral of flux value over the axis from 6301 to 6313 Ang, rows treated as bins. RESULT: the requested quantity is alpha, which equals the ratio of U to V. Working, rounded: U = 294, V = 319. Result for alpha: 0.92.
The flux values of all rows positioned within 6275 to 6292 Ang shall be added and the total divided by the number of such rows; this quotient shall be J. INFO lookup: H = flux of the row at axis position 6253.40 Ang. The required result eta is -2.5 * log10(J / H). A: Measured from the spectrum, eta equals -0.011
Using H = 25.95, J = 26.2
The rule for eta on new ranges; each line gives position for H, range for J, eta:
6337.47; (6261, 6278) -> 0.025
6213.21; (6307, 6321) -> -0.003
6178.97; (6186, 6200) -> -0.037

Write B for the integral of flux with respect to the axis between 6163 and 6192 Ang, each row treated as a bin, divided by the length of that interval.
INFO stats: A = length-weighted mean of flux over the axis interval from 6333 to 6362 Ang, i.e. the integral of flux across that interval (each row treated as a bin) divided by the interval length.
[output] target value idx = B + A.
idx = 53.55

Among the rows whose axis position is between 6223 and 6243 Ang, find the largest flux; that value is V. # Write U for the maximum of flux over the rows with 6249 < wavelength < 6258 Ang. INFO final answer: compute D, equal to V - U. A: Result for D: 0.0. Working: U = 27.48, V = 27.46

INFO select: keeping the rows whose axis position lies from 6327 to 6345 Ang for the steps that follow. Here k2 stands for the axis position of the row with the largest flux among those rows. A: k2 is 6328.72 Ang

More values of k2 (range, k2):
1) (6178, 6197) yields 6193.21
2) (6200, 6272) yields 6201.78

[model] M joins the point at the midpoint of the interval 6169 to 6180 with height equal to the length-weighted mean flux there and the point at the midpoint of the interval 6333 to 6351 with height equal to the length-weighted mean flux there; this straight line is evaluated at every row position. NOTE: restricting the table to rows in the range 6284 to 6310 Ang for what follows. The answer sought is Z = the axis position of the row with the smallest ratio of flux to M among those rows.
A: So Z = 6290.95 Ang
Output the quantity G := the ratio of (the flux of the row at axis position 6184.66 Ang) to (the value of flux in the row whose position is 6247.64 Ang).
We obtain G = 1.04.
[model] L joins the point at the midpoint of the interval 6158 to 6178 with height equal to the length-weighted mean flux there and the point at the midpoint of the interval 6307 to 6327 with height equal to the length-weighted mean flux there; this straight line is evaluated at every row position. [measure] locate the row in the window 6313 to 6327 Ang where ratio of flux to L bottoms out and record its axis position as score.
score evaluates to 6314.17 Ang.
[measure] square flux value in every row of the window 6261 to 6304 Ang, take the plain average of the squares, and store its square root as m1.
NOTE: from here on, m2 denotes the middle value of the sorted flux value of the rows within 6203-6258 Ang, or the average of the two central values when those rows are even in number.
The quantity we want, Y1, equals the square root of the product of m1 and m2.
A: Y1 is 26.4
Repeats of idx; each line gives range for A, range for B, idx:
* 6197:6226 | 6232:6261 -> 53.61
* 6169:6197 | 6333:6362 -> 53.71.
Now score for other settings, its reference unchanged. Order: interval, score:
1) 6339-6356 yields 6346.23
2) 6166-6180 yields 6178.97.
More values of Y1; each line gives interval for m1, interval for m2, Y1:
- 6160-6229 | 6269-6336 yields 26.8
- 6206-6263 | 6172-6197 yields 26.9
